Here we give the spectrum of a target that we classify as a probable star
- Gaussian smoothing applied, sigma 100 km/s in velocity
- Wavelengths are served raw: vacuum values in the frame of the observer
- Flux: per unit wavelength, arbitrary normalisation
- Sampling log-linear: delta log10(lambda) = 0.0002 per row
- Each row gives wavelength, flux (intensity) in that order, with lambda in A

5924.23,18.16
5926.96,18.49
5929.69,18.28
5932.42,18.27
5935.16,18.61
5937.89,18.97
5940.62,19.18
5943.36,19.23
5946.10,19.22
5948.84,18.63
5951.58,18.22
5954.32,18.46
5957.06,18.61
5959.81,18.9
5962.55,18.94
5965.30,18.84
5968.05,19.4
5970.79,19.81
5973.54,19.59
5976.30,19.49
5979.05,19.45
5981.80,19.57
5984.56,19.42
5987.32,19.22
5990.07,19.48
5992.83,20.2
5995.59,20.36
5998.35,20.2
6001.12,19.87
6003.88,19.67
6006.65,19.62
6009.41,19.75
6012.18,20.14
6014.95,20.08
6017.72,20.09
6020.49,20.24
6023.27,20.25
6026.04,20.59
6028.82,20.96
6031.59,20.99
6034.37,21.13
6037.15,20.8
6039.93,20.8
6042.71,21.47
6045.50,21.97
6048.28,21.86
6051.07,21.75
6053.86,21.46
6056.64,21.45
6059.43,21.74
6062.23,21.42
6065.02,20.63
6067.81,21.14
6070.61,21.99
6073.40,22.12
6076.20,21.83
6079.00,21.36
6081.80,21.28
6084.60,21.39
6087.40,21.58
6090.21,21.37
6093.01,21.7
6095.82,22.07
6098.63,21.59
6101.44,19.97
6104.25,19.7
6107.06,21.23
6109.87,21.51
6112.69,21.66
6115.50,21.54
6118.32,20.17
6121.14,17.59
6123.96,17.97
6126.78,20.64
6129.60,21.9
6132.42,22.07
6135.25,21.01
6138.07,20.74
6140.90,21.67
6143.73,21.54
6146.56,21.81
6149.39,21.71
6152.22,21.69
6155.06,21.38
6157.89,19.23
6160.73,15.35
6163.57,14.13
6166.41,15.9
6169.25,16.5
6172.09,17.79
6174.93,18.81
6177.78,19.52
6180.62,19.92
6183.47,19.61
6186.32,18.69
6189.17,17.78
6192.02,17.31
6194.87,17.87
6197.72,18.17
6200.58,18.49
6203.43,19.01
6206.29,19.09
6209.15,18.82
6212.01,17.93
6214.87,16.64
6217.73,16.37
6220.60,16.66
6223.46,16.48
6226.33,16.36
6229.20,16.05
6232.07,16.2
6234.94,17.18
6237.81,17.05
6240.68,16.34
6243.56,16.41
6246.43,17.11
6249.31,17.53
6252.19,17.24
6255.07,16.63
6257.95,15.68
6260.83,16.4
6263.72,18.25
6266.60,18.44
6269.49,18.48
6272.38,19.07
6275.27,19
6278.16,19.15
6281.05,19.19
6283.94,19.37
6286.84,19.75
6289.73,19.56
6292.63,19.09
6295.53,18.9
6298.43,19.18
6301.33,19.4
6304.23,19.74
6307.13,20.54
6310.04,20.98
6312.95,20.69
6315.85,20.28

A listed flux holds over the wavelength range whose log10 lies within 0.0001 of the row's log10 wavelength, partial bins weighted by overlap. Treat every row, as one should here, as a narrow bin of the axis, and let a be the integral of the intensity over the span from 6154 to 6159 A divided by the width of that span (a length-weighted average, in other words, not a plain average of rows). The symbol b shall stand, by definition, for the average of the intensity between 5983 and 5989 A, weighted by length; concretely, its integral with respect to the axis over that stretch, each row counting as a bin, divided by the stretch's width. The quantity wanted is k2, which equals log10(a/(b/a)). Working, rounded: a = 20.3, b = 19.3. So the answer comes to 1.33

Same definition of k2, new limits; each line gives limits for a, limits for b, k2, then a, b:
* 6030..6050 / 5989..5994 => 1.36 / 21.3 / 19.8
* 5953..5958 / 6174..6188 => 1.25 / 18.5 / 19.3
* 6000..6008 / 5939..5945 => 1.31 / 19.7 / 19.2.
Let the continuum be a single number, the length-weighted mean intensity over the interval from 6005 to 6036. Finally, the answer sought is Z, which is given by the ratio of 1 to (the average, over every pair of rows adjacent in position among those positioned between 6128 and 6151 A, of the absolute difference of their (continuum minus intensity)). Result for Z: 2.4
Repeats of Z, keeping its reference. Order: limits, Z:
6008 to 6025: 8.1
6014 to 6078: 3.5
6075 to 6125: 1.6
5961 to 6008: 4.2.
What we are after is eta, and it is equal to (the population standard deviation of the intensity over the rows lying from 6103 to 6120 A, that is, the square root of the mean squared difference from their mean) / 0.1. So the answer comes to 7.54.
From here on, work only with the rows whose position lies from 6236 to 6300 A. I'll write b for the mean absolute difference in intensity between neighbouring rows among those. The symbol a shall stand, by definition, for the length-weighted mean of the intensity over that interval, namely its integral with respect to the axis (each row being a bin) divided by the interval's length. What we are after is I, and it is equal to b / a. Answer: 0.024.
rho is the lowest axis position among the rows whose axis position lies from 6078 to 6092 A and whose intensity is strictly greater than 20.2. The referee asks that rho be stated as 6079.00 A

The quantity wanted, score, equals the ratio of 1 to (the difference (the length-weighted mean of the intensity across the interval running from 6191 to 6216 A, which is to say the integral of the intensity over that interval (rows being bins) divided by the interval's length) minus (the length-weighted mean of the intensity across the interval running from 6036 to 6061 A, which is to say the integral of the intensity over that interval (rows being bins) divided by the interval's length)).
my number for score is -0.3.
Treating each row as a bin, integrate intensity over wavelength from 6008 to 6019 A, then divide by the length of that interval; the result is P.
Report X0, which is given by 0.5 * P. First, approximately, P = 20.0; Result 10.0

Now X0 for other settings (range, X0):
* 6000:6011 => 9.9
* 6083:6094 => 10.8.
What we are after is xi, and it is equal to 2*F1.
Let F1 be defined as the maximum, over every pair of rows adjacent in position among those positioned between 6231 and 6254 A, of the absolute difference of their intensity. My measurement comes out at 2.0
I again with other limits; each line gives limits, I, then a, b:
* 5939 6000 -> 0.012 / 19.3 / 0.2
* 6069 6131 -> 0.034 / 21.0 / 0.7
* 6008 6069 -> 0.012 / 20.9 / 0.3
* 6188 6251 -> 0.025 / 17.3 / 0.4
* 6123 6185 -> 0.050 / 19.6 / 1.0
